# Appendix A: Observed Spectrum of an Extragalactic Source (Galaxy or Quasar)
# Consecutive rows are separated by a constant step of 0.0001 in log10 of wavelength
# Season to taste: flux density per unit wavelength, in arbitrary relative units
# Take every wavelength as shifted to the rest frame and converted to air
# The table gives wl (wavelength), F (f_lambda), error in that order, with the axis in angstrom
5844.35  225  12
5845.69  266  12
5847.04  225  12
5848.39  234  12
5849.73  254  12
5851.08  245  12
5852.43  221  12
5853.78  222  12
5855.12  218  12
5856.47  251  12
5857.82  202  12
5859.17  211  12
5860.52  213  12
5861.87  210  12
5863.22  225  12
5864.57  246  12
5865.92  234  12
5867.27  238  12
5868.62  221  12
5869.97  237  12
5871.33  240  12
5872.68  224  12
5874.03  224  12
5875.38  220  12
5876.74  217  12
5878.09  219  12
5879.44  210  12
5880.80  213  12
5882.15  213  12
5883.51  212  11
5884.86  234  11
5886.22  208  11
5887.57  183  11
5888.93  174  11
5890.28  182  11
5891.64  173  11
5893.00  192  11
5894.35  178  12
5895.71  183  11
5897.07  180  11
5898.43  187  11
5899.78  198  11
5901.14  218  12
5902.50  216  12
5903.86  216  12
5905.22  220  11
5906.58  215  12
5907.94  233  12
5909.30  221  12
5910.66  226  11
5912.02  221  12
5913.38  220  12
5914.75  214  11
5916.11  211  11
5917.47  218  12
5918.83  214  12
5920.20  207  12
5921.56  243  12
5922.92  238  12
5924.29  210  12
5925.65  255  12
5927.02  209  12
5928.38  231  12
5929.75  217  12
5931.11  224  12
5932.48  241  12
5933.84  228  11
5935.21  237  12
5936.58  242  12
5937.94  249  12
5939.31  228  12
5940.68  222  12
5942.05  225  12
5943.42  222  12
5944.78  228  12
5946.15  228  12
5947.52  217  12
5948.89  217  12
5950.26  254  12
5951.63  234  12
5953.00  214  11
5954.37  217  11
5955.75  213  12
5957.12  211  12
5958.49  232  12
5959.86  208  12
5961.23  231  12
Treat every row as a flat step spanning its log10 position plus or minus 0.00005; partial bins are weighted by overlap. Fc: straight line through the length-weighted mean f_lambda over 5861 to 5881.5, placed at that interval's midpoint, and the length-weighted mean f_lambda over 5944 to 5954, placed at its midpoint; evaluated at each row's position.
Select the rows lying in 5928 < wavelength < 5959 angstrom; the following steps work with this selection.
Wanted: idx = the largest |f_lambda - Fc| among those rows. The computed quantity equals 27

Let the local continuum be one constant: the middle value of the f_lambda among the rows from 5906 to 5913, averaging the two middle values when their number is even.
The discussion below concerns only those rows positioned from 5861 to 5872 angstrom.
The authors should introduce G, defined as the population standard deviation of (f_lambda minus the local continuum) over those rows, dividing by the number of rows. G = 11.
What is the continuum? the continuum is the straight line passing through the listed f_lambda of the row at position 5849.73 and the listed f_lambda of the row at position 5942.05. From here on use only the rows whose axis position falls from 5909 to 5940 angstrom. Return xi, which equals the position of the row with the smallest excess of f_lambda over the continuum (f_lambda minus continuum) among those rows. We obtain 5920.20 angstrom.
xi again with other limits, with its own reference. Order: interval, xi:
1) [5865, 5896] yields 5891.64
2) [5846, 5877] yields 5857.82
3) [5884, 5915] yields 5891.64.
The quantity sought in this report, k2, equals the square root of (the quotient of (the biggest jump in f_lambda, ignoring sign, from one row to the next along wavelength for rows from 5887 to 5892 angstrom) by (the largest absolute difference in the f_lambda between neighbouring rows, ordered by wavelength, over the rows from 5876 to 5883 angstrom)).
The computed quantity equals 1.00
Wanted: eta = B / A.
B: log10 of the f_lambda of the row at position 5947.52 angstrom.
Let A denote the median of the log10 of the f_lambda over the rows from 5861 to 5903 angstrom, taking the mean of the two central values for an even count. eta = 1.00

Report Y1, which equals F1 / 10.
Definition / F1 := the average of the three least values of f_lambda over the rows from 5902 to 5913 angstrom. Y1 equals 21.6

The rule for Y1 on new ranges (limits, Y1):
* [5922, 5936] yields 21.2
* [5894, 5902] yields 18.0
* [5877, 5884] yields 21.2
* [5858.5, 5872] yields 21.1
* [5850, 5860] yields 21.0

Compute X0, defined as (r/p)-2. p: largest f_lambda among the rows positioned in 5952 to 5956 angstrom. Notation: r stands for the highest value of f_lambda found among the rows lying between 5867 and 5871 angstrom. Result -0.90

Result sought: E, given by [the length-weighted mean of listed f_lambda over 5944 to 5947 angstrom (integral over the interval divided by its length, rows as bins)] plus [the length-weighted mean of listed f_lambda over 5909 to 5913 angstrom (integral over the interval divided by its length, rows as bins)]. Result 451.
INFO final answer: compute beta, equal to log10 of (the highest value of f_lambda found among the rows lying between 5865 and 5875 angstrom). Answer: 2.38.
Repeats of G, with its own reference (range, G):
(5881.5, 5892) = 21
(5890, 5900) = 7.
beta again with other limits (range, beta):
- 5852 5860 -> 2.40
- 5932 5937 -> 2.38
